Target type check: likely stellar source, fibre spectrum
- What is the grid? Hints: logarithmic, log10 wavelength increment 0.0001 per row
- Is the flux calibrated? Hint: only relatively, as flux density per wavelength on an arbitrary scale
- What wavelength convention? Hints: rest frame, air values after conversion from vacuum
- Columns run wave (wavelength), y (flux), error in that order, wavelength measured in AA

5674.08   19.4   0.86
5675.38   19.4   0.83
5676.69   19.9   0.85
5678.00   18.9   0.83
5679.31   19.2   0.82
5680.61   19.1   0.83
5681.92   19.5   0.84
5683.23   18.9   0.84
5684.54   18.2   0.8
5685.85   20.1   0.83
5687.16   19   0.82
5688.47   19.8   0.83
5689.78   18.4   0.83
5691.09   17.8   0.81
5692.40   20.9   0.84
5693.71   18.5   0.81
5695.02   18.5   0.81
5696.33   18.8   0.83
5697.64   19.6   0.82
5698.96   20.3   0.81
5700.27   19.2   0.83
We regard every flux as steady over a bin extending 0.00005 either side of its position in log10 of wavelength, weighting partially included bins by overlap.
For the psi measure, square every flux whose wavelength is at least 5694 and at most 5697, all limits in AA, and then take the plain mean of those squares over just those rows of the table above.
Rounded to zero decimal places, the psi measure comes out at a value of 348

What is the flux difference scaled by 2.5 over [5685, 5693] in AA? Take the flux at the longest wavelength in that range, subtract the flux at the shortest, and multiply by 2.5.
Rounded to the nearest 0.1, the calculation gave 2.0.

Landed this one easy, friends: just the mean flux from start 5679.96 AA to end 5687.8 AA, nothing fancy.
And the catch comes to 19.13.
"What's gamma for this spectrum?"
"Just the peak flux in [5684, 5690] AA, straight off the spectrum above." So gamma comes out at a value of 20.1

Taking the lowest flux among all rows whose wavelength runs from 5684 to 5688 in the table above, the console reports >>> 18.2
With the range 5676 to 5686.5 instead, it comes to 18.2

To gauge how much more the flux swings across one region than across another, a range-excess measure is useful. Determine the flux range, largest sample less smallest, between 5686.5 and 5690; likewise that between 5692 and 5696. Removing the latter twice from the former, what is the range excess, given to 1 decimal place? -3.4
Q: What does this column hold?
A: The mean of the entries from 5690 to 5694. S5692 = 19.1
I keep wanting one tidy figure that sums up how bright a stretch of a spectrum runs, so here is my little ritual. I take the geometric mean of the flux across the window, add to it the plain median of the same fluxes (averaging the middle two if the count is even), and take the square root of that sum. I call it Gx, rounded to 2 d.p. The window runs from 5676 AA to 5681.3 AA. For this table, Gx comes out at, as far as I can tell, 6.20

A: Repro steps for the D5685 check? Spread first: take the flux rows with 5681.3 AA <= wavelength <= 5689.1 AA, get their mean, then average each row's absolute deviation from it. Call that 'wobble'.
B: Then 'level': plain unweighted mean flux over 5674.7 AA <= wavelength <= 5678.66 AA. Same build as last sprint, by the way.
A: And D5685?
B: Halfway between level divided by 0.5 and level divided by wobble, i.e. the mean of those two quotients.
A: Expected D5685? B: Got 37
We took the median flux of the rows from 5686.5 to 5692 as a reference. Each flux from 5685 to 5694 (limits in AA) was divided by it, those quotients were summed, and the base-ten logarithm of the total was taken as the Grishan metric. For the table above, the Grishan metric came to 0.86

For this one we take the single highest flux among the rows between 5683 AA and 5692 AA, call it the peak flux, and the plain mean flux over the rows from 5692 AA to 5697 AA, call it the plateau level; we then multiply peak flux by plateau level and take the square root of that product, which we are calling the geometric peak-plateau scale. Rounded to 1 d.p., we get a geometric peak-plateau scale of 19.6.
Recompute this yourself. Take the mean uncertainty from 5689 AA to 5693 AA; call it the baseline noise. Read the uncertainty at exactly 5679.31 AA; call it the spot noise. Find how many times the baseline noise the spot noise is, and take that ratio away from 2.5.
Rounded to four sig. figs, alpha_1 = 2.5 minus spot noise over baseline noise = 1.508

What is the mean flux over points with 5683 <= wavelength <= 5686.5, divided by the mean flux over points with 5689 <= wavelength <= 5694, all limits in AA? 1.01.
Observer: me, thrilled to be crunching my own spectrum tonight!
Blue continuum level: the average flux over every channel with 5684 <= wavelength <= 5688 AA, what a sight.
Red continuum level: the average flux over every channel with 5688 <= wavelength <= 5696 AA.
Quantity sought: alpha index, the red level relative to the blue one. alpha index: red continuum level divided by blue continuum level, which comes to 0.99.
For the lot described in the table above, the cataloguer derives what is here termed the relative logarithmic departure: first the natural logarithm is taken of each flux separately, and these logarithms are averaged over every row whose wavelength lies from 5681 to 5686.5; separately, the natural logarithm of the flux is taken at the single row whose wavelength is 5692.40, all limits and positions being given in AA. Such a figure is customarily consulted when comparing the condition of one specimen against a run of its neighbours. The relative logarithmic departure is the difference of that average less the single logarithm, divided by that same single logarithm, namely -0.03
